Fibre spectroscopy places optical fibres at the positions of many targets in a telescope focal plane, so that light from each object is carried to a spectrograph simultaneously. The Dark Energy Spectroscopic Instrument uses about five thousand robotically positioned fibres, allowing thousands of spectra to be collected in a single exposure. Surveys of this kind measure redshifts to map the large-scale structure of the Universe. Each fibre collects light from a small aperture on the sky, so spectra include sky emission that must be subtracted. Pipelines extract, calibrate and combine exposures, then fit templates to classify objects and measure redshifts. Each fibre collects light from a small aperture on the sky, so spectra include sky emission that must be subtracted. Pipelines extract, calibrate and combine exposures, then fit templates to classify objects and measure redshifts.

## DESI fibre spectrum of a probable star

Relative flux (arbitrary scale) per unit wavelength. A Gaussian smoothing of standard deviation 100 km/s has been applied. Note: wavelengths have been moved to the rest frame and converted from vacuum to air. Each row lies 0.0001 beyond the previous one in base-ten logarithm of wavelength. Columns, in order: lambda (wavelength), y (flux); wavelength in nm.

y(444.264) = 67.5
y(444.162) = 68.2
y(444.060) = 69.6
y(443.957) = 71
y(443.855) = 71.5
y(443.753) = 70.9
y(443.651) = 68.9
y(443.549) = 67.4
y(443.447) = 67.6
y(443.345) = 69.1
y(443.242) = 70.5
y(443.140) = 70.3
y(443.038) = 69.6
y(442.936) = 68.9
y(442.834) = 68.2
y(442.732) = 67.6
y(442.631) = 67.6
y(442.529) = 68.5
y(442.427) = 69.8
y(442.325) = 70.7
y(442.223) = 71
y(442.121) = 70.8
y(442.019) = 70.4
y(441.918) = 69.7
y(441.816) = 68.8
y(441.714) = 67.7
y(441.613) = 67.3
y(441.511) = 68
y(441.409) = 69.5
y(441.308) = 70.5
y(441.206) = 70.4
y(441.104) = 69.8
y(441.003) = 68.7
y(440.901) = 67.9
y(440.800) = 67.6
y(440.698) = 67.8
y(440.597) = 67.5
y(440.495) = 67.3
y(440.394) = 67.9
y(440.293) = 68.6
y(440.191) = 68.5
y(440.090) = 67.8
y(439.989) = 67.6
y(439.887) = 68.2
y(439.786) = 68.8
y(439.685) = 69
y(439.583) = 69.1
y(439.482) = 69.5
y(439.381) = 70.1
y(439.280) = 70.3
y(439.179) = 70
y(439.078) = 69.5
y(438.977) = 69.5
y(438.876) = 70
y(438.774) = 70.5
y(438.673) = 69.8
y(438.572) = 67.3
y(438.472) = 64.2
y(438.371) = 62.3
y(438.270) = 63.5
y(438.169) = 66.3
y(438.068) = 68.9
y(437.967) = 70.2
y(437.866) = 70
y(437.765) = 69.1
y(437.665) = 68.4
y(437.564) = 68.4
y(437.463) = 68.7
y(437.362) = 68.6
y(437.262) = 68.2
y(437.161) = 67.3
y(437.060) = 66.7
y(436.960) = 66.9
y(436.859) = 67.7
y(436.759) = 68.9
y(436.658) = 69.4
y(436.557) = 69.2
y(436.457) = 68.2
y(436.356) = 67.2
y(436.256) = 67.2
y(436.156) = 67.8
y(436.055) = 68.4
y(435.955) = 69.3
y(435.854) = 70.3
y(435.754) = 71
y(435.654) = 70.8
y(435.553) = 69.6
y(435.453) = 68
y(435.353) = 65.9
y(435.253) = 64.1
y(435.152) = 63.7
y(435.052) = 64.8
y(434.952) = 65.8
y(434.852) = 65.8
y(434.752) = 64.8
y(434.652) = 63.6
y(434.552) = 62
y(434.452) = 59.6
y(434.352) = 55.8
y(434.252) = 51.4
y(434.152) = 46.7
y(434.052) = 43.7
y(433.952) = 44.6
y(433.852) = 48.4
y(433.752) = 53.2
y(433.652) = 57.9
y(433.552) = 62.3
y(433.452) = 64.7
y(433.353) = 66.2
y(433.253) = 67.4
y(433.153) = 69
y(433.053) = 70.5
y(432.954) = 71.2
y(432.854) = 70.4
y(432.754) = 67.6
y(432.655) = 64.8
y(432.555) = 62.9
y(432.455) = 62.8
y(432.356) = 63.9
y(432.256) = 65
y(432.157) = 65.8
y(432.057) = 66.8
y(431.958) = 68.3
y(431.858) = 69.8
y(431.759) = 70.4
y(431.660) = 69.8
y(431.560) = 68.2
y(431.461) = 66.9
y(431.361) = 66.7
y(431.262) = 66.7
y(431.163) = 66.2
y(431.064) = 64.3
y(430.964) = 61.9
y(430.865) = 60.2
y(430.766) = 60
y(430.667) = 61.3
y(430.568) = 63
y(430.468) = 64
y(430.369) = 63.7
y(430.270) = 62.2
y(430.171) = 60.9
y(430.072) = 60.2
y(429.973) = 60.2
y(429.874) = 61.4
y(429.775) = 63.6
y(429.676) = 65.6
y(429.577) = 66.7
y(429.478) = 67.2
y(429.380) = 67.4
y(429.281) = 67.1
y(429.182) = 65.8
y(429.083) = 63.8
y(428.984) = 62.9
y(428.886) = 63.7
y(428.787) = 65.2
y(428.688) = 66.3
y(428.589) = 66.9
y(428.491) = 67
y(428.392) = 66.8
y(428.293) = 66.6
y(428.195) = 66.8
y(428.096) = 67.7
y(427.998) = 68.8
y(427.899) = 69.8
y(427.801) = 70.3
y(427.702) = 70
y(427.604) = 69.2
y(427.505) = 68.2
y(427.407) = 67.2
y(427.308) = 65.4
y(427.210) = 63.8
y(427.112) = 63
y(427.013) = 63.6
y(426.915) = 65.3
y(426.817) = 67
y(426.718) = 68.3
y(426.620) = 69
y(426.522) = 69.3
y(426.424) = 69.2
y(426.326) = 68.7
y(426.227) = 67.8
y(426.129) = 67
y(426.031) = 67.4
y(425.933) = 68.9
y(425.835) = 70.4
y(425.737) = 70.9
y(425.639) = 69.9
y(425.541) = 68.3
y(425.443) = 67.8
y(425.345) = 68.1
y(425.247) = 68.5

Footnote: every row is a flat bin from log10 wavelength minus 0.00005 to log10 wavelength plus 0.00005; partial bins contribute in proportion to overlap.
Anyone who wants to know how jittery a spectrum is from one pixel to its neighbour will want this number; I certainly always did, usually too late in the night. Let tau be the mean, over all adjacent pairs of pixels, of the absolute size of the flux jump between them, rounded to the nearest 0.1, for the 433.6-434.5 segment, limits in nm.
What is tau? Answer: 3.8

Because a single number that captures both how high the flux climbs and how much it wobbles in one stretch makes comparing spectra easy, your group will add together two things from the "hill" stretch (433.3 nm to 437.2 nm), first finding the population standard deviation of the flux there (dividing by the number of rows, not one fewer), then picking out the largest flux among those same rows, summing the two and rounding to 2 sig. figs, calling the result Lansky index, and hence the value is 78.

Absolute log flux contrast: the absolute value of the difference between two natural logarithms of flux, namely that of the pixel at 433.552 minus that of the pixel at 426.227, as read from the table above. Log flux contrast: 0.085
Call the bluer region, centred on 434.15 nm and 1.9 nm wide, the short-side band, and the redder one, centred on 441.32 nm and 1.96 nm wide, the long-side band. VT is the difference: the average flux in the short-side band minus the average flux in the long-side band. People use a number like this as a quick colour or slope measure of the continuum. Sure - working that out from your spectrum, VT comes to -11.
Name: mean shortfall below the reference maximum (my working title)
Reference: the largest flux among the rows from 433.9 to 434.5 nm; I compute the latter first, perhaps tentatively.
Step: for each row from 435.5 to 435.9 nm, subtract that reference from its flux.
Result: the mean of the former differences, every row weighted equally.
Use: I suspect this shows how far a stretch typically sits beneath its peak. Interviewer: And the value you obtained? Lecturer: 10.8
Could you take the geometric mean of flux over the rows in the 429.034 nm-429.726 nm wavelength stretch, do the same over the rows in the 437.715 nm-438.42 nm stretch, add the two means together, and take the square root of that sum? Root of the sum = 11.55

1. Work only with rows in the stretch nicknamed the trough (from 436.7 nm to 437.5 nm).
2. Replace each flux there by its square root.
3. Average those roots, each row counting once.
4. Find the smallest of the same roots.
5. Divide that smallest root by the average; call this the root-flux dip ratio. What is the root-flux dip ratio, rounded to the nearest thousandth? 0.991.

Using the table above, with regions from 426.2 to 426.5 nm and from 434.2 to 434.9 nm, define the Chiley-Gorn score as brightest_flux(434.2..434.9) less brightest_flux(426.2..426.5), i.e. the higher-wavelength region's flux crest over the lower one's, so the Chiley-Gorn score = -3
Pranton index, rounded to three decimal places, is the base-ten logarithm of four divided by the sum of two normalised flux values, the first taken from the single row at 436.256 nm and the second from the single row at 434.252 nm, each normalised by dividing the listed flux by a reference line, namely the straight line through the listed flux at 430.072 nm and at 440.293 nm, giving 0.338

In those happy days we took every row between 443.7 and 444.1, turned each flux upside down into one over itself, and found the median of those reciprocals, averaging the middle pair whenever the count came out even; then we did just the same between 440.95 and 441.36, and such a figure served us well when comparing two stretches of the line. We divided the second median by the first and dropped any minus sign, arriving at 1.012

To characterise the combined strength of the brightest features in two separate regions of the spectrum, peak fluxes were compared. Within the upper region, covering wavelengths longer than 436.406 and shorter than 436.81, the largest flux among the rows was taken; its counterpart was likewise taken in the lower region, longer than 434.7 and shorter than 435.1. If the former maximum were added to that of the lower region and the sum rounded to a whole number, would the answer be 135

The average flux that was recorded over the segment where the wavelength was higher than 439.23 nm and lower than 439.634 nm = 69.8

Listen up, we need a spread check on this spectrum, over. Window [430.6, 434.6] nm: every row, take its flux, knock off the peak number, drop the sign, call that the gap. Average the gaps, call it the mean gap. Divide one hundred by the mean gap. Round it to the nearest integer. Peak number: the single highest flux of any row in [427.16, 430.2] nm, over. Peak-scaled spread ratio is 13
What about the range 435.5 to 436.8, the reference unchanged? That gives 68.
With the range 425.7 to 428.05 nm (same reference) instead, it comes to 40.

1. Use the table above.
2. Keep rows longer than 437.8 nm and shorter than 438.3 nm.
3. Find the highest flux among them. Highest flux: 70.2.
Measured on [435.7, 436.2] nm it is 71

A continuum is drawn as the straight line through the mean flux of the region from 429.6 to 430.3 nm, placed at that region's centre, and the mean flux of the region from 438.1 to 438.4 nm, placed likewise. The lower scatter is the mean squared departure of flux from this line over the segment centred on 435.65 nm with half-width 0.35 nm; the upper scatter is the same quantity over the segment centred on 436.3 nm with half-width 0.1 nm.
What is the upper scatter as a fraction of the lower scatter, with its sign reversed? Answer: 0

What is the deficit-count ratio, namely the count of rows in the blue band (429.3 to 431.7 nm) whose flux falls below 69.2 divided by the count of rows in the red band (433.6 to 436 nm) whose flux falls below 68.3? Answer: 1.2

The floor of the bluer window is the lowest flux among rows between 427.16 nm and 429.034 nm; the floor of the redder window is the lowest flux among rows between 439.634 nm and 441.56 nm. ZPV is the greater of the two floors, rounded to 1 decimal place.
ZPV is 67.3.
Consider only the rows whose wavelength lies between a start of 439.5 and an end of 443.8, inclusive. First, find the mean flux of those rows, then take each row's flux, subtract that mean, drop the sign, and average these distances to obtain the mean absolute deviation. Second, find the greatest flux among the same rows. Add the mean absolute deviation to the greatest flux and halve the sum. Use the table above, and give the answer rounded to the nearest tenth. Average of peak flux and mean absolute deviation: 36.0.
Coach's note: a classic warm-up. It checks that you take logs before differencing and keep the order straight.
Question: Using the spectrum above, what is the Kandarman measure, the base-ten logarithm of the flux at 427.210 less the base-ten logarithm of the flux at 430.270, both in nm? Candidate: 0.011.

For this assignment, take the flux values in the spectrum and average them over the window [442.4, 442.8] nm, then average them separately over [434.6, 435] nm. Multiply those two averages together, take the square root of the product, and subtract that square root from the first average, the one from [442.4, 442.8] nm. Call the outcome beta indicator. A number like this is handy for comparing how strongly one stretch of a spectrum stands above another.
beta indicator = 1.7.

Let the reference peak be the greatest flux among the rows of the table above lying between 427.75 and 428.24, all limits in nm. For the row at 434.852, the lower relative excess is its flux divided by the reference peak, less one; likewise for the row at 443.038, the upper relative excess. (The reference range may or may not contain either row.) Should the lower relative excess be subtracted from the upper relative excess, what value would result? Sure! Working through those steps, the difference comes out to 0.054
